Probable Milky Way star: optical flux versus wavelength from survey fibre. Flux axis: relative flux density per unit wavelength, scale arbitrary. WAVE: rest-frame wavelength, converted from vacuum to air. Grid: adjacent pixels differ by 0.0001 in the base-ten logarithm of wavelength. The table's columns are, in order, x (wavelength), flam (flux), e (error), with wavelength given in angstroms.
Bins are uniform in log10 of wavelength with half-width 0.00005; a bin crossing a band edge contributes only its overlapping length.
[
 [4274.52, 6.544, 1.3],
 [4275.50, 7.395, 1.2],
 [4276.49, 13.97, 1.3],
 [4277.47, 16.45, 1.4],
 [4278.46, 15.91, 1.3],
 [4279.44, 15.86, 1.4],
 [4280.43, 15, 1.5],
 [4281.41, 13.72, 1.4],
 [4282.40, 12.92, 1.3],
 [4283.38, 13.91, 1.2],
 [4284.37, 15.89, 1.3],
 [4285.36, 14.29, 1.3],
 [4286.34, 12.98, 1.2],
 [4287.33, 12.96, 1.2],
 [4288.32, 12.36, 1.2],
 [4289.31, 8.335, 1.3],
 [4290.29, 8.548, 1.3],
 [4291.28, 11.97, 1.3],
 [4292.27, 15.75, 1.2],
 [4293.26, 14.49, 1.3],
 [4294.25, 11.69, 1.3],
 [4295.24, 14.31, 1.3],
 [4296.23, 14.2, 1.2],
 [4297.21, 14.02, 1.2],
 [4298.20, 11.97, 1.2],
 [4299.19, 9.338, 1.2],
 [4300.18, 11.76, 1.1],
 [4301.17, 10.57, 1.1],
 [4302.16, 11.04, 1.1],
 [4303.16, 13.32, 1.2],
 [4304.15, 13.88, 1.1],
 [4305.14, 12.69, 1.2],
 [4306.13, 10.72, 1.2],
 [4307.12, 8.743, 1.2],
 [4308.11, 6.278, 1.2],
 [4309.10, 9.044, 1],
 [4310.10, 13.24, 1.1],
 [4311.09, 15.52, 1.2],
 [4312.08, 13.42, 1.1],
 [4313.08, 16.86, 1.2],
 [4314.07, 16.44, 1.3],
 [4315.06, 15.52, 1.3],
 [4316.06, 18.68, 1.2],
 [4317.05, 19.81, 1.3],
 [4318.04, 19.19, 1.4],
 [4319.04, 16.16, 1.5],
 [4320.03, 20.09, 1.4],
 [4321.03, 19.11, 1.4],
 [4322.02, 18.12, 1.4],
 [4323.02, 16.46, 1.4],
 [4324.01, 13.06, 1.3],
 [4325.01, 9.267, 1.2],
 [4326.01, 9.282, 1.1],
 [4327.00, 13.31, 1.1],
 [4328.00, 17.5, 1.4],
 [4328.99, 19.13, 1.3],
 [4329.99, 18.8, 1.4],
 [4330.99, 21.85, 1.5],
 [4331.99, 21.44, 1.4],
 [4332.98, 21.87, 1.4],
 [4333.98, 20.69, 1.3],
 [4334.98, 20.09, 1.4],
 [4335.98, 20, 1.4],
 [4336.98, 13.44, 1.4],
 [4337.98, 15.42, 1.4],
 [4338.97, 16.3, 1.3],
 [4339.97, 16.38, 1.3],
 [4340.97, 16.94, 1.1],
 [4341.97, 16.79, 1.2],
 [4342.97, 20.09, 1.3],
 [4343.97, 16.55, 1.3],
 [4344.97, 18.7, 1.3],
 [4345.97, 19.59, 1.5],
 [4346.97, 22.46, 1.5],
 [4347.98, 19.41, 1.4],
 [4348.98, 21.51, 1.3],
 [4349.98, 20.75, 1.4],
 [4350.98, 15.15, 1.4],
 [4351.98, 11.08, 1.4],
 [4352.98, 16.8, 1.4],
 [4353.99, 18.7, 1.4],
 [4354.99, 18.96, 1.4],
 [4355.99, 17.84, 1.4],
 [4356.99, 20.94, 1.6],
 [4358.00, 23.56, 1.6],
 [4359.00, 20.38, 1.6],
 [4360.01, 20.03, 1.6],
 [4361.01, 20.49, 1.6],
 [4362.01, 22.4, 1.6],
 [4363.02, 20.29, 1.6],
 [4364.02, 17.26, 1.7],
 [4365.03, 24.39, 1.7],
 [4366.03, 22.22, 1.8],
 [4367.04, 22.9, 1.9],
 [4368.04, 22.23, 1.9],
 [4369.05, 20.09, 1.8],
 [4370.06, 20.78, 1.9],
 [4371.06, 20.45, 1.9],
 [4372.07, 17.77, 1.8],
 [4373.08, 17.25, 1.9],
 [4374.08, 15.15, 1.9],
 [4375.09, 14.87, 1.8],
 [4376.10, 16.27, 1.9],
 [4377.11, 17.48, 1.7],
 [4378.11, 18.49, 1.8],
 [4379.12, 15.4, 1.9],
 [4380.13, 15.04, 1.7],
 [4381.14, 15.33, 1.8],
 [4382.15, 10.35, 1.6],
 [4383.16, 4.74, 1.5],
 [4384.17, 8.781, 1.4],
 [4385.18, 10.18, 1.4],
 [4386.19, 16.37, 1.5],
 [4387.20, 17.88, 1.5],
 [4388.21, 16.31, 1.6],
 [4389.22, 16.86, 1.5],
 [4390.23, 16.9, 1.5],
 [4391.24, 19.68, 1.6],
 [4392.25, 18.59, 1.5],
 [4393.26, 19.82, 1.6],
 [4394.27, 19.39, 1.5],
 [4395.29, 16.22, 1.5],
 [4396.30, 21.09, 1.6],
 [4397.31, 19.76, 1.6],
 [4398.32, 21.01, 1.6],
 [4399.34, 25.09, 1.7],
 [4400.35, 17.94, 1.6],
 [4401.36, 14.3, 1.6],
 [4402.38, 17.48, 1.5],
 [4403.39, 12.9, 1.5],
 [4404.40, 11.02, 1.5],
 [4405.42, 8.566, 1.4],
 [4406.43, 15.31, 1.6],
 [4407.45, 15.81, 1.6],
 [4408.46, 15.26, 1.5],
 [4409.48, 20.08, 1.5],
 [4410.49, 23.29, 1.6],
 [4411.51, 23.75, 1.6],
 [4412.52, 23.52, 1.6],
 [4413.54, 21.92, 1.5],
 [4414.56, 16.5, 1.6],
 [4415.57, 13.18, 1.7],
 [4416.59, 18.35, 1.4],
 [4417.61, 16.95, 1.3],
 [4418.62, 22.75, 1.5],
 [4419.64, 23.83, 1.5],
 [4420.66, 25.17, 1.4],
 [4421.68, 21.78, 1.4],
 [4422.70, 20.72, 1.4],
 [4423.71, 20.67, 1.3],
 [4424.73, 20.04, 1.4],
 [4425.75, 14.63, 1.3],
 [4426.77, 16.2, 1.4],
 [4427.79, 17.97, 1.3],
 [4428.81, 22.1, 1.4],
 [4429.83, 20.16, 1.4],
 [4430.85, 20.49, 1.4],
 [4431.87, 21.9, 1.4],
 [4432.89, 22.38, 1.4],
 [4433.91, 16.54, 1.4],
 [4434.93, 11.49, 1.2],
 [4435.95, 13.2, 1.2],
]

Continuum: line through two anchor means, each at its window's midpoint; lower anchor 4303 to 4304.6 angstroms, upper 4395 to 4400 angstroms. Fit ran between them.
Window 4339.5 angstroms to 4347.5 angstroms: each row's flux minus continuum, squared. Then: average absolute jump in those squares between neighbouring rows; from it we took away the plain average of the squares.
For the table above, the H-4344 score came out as 1.1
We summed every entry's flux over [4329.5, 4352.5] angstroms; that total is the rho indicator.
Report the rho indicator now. 425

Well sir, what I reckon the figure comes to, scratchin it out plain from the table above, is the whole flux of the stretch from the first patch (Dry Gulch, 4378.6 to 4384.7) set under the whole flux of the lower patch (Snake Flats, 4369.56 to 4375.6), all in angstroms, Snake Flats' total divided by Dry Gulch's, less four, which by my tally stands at -2.5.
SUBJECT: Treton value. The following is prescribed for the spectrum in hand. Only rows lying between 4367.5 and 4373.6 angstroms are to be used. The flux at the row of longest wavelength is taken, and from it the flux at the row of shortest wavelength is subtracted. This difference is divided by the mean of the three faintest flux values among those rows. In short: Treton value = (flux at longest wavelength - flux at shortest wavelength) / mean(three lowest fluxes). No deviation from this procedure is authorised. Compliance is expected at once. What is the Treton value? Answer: -0.3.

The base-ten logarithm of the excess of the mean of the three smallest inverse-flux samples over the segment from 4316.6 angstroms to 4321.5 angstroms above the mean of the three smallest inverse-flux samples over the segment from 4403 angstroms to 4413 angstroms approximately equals -2.08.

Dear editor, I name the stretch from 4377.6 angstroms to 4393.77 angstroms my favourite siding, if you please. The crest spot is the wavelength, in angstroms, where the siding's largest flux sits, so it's 4393.26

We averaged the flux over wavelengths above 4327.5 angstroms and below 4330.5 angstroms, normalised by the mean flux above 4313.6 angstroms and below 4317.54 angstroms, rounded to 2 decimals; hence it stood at 1.05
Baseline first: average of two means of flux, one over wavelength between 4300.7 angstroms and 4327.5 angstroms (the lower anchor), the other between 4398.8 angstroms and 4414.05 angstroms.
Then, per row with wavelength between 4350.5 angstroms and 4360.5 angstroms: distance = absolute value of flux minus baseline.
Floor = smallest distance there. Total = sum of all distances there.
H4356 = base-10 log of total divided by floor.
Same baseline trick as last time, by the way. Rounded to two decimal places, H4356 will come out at 1.67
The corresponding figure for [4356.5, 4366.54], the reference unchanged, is 1.59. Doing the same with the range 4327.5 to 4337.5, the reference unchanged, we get 1.41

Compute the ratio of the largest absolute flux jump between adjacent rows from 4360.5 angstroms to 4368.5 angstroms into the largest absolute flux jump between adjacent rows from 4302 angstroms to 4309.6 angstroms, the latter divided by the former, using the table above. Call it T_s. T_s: 0.39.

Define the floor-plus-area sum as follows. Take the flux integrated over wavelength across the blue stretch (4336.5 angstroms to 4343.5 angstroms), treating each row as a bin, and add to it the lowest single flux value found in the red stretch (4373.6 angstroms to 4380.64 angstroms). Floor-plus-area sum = 130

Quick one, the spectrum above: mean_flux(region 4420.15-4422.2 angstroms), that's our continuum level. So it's 23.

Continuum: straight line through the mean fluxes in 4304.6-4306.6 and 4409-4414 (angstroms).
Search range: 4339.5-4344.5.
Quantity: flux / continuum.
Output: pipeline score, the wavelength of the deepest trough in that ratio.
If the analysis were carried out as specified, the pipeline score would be 4343.97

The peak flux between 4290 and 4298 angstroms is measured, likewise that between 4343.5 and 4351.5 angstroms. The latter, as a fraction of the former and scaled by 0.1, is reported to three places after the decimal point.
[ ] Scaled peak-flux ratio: 0.143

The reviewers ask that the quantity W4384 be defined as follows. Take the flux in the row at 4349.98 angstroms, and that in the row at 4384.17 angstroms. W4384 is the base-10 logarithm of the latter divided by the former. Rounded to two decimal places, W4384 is -0.37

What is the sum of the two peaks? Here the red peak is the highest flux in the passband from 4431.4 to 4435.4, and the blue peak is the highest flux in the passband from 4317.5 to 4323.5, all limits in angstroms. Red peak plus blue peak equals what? 42.5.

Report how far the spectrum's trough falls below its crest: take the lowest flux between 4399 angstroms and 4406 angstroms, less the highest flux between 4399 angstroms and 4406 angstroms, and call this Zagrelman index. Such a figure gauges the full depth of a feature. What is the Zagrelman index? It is -17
